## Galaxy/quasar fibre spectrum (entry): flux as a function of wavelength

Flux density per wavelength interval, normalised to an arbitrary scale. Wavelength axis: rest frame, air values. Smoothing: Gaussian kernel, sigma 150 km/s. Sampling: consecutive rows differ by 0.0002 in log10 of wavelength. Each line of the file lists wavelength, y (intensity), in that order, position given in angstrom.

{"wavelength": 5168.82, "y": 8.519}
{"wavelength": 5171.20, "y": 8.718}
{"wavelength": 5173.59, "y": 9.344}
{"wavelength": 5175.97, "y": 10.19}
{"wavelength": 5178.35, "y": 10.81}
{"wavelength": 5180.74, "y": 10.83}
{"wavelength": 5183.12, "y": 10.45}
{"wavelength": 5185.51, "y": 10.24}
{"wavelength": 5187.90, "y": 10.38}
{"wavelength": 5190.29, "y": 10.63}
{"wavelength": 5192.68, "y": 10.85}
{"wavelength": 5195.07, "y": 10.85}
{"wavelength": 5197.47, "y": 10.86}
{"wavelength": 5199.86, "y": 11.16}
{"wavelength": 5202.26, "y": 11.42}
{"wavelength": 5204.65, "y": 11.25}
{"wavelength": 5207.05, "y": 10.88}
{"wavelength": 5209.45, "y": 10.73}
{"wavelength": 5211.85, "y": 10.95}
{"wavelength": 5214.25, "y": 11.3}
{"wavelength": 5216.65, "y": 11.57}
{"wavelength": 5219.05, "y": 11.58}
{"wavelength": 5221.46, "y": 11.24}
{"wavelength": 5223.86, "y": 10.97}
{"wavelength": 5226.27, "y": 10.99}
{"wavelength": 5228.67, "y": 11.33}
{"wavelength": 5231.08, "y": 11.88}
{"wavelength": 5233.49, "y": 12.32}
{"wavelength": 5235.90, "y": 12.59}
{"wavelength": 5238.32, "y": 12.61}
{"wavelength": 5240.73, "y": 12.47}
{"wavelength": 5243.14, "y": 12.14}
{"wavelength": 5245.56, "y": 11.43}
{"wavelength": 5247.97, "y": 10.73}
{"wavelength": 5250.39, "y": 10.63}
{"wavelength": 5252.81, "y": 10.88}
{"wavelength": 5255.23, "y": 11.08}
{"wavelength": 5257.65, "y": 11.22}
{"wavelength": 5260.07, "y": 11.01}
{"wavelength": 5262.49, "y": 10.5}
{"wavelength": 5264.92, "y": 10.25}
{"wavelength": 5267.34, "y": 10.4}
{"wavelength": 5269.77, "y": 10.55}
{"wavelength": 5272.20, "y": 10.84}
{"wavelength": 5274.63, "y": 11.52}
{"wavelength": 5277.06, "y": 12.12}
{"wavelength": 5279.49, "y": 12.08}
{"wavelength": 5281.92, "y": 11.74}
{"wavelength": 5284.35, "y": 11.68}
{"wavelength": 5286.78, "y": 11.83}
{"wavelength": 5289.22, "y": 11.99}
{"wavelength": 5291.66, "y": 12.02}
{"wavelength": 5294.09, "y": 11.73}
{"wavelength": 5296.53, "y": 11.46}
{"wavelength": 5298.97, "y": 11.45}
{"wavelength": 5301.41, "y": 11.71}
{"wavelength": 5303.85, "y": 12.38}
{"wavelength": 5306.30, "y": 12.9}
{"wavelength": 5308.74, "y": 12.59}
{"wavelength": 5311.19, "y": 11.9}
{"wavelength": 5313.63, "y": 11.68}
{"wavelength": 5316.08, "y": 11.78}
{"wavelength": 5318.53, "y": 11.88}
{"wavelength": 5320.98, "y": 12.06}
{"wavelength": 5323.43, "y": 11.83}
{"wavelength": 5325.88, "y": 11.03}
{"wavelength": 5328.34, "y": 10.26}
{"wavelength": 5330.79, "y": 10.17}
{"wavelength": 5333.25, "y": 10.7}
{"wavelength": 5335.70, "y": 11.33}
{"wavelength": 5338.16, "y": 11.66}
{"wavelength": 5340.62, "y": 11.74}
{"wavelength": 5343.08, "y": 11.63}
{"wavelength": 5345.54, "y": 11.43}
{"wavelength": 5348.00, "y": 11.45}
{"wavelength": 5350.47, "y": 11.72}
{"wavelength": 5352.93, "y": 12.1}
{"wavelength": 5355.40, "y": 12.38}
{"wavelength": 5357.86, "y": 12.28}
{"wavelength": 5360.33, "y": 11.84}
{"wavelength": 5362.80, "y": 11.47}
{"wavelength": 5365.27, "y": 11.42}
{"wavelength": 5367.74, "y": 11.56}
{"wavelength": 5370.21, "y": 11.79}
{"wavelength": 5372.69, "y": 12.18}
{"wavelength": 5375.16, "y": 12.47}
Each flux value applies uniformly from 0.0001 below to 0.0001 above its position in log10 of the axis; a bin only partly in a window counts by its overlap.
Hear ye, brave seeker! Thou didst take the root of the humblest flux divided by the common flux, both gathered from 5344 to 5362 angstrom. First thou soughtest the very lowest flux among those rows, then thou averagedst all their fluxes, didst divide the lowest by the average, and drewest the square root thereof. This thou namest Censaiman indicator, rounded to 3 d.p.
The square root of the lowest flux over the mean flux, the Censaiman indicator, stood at 0.981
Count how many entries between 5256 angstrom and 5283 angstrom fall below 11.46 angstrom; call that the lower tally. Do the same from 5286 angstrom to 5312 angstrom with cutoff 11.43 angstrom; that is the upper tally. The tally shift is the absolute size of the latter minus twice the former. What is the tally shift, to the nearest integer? 14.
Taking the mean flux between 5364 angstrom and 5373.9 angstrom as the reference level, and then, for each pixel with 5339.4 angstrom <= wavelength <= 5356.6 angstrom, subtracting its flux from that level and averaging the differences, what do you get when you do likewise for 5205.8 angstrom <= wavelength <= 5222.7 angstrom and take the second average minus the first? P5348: 0.6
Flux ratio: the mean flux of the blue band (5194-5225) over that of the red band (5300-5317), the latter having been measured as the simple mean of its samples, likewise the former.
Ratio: 0.92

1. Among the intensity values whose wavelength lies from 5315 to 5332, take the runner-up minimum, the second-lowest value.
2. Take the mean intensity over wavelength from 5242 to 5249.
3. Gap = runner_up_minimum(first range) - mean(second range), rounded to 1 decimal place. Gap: -1.2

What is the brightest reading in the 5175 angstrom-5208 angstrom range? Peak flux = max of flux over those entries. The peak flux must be 11.42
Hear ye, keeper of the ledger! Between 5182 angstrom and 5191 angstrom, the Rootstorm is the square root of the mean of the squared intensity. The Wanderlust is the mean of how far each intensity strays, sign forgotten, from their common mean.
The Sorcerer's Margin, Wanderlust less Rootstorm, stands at -10.3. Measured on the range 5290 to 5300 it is -11.5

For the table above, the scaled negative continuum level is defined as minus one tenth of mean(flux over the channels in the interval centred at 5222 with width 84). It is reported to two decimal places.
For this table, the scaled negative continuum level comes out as -1.12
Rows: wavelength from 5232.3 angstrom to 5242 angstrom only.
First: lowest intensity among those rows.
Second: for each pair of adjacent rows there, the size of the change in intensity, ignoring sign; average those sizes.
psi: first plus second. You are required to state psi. 12.5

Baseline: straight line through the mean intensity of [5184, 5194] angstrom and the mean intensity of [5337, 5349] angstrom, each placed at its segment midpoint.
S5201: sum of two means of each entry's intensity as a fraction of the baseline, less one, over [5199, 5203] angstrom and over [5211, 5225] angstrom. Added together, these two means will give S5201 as 0.12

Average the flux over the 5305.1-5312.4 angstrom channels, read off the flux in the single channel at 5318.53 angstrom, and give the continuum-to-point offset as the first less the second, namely 0.6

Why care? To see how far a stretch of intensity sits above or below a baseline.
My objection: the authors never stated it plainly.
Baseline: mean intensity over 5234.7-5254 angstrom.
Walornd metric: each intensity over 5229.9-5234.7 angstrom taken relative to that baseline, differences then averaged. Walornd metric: 0.42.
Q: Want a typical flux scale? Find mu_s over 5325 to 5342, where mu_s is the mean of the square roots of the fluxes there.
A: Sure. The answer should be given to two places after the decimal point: 3.31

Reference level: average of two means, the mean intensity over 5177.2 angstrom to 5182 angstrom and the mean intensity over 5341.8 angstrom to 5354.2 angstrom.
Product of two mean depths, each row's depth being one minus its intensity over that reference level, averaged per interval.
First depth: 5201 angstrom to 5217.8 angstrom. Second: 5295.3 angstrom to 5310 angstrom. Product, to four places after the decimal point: -0.0006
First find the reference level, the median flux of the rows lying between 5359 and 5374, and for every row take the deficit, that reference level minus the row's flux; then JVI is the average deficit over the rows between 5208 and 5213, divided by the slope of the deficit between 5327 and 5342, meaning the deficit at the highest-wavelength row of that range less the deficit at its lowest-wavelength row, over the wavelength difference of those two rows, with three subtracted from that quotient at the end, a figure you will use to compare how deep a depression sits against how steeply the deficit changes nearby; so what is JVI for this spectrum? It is -10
